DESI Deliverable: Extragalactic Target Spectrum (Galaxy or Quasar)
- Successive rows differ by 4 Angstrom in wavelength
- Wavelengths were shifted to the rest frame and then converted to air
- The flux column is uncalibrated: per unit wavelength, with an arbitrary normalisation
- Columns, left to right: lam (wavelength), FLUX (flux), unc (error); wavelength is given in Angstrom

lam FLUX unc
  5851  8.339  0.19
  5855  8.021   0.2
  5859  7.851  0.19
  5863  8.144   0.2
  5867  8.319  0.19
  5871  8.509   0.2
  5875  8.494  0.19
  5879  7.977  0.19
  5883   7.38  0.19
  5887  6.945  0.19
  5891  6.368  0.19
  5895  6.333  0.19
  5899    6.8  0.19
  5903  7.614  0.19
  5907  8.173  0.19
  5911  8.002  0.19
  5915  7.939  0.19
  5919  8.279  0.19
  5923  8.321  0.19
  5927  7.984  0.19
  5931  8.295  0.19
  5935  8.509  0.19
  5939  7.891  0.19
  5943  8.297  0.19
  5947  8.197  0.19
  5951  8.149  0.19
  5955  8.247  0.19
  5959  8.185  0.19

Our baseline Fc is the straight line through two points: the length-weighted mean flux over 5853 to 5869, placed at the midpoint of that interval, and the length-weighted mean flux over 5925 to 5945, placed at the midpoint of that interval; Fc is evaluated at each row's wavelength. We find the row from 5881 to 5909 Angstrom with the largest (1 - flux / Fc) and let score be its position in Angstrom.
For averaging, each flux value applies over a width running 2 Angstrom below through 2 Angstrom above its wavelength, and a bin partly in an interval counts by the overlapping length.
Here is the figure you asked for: 5895 Angstrom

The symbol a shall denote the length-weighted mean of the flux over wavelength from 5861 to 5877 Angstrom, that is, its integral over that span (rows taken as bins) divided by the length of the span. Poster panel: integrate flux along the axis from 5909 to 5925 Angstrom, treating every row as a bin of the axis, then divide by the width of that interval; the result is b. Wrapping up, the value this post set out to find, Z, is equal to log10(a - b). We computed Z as -0.6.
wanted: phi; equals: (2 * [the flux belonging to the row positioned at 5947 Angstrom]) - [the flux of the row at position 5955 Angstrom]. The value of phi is 8.1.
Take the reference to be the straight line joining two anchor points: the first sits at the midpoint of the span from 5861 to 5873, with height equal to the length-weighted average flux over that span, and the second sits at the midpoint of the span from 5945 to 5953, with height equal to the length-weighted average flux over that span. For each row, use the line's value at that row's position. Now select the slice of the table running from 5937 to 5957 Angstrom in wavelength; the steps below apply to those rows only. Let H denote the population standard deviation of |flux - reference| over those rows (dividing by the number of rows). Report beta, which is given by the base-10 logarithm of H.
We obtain -1.0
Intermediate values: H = 0.10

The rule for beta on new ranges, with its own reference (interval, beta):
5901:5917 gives -0.7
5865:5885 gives -0.5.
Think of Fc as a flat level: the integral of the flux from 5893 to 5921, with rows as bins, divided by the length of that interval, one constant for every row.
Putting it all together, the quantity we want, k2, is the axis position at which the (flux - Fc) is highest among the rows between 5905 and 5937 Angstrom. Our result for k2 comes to 5935 Angstrom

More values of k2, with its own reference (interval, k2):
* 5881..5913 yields 5907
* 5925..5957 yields 5935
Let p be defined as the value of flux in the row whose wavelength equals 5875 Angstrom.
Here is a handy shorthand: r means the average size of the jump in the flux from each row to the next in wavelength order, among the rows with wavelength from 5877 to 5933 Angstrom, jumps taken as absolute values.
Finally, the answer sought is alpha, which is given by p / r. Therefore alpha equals 23.3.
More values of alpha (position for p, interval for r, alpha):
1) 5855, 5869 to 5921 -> 21.0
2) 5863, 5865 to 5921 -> 22.1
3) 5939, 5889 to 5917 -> 22.4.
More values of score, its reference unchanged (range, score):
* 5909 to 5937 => 5915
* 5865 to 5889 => 5887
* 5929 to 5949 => 5939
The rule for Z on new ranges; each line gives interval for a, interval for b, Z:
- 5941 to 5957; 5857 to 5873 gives -1.8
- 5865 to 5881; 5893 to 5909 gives 0.0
